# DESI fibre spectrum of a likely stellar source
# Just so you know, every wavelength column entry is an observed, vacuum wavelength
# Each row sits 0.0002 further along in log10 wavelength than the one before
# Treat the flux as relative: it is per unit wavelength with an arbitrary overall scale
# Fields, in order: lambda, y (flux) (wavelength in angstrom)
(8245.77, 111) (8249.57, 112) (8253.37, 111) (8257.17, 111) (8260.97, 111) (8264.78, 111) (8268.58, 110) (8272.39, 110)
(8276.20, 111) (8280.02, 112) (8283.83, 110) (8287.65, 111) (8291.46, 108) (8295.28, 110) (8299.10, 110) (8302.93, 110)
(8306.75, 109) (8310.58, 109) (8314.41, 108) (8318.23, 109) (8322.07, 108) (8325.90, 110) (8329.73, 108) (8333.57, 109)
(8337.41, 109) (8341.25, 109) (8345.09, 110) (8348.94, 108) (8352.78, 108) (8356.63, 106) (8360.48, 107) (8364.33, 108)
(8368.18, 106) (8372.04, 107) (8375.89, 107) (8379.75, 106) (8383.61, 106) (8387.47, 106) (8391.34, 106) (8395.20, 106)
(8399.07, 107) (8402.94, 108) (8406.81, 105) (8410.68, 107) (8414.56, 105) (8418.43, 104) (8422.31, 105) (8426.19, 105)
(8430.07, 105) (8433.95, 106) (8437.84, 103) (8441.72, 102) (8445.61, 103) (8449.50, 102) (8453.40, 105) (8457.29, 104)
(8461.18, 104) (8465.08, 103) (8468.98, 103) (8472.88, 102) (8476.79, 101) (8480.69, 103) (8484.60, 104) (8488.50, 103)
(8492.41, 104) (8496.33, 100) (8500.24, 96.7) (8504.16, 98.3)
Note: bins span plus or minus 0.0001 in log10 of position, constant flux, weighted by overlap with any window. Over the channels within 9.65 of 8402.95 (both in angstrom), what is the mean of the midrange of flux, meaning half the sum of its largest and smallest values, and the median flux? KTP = 107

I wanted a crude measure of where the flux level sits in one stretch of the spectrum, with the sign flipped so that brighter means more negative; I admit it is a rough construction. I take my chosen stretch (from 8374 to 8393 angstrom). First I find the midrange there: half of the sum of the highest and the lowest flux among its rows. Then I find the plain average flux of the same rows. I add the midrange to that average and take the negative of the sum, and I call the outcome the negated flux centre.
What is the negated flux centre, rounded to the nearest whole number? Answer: -213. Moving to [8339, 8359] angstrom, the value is -216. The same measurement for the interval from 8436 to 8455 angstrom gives -206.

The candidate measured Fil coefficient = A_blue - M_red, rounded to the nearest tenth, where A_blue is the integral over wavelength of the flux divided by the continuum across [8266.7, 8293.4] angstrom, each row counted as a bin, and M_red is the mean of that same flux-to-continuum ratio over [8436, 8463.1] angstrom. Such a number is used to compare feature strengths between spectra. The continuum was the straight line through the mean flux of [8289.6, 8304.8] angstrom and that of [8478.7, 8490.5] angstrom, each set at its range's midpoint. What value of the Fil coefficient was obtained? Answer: 25.8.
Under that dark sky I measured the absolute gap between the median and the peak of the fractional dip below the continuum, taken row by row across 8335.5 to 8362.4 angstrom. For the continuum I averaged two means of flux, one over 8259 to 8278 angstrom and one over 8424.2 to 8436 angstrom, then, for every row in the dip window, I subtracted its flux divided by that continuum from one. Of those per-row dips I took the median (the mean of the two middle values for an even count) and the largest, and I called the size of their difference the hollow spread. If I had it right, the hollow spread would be 0.019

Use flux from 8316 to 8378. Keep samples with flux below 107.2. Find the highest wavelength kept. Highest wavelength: 8375.89 angstrom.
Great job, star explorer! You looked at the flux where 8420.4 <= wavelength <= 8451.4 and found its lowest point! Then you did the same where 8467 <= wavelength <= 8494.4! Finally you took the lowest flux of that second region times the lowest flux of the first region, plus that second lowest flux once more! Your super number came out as 10403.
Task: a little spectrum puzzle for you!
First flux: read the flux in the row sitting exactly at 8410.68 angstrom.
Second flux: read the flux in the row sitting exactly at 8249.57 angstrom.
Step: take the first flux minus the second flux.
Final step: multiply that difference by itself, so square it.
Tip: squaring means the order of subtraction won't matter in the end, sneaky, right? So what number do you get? 25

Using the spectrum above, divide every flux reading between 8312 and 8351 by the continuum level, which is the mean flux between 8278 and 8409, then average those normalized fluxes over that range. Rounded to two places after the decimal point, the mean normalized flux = 1.01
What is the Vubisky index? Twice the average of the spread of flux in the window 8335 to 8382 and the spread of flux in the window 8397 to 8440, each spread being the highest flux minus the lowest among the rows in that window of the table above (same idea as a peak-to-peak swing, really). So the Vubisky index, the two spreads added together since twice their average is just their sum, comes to 9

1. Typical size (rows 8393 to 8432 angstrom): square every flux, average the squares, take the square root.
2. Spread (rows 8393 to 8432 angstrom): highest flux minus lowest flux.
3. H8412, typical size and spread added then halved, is 54.9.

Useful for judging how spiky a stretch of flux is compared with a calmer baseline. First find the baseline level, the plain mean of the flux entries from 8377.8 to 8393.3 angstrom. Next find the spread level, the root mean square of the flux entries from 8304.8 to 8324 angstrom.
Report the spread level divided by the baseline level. 1.025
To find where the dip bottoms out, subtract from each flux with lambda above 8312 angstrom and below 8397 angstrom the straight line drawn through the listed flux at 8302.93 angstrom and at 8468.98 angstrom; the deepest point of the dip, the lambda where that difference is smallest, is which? 8356.63 angstrom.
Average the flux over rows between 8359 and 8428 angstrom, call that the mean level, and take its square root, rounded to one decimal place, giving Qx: 10.3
